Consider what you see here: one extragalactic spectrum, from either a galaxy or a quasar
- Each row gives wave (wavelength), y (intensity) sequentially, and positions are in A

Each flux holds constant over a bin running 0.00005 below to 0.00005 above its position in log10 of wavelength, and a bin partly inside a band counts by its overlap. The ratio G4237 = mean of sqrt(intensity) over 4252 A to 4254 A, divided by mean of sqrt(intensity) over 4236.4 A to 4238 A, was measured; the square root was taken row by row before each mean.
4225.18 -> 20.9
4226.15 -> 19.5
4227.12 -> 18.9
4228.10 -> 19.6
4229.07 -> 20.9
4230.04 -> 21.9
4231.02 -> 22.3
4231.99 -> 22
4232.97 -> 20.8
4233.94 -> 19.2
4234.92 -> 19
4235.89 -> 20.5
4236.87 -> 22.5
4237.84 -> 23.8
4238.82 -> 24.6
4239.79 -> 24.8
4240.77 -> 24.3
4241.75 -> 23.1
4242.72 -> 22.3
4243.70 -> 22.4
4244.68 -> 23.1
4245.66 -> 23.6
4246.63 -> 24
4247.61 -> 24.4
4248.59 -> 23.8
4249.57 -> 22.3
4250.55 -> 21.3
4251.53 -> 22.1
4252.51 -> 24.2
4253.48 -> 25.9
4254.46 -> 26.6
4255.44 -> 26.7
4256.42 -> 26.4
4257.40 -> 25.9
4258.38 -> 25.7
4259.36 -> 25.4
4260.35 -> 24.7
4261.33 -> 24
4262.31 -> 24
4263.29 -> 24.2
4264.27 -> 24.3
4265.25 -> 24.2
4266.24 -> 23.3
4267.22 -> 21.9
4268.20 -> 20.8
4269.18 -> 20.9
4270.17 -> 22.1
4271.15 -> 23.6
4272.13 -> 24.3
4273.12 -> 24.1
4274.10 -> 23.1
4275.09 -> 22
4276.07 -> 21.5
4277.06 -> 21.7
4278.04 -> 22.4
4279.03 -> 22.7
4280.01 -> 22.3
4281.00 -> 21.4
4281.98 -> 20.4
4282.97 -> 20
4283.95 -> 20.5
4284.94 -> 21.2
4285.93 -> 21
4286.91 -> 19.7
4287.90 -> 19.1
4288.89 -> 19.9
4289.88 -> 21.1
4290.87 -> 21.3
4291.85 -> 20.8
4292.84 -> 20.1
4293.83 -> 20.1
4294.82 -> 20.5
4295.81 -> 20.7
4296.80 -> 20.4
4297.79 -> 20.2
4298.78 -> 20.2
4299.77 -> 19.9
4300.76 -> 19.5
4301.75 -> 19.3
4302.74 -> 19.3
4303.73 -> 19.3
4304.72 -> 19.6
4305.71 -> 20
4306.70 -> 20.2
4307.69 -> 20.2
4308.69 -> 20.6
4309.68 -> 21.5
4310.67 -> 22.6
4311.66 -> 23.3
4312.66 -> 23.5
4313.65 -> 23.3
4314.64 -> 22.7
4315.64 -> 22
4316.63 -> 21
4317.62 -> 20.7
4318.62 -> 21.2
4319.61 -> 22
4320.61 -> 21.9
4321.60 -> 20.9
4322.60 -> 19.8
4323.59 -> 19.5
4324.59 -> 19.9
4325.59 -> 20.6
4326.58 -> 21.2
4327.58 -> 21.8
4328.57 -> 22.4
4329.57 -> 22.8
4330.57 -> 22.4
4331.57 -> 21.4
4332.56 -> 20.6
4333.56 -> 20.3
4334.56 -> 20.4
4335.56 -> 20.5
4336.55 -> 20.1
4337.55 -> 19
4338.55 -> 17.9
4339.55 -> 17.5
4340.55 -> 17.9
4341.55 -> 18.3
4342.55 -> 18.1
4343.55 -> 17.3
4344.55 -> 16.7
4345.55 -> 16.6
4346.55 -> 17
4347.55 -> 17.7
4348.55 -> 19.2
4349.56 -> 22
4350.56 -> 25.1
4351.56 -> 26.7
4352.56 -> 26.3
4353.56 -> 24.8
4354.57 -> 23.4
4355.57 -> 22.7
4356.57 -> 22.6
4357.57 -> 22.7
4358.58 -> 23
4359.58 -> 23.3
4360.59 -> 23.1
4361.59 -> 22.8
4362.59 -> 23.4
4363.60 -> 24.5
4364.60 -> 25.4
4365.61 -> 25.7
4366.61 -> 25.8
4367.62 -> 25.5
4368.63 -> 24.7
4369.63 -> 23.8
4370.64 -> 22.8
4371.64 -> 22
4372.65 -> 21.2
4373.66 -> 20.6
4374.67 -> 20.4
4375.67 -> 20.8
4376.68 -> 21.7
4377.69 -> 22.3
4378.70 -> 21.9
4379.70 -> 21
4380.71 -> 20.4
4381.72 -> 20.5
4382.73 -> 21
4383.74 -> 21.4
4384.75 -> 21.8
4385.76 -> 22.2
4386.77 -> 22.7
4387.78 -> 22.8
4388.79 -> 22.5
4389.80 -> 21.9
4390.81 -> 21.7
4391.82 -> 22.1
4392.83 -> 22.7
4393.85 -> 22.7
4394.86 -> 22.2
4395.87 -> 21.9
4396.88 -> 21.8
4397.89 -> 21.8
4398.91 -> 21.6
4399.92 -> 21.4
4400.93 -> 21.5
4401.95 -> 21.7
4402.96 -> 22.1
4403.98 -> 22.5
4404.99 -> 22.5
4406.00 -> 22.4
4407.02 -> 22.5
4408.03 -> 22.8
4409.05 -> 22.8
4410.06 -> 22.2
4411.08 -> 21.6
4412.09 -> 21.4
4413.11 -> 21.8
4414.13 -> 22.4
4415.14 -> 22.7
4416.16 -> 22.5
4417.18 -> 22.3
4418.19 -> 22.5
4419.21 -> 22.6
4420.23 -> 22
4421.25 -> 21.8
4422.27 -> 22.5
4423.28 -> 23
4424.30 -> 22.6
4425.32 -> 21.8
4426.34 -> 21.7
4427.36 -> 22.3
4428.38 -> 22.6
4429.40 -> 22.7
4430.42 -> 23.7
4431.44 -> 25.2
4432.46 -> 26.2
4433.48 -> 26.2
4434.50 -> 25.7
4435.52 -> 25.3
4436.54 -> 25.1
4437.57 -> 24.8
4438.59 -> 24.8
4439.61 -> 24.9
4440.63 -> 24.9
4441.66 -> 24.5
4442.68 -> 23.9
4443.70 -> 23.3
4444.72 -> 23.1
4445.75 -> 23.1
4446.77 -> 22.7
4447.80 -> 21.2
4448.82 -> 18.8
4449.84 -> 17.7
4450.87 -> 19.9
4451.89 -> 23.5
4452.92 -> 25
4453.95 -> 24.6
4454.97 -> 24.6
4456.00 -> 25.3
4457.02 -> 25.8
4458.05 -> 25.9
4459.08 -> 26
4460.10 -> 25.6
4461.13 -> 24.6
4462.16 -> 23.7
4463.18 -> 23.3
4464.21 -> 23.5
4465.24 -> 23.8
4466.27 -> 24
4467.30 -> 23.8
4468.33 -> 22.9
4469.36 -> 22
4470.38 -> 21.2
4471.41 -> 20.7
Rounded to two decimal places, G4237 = 1.04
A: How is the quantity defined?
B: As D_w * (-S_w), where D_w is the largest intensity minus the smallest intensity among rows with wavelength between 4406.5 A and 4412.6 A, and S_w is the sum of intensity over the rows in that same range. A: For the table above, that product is -187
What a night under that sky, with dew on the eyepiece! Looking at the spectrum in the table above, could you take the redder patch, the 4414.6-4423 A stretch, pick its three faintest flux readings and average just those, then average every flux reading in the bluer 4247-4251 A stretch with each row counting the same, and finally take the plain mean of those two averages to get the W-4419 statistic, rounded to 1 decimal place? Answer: 22.5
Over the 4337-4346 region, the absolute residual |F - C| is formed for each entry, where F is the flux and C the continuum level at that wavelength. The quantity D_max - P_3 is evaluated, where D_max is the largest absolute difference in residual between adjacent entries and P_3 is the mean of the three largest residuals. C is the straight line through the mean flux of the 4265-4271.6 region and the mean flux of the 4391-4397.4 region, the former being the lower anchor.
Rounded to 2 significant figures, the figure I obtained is -4.3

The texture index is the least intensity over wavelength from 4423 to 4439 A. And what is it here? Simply 21.7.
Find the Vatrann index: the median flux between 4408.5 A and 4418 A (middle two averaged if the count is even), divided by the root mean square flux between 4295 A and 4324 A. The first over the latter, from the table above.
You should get 1.07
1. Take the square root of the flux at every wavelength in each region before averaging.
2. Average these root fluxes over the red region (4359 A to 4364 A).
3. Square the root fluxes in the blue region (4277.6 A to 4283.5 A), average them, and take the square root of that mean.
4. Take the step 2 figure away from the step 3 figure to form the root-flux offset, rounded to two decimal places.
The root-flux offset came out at -0.20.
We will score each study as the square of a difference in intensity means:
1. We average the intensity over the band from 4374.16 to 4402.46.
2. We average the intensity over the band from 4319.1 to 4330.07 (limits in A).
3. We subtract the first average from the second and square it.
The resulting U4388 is 0.3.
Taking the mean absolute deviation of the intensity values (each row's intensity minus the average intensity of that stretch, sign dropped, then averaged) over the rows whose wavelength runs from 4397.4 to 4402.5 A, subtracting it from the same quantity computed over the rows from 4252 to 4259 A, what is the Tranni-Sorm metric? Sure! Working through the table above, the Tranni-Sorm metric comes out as 0.44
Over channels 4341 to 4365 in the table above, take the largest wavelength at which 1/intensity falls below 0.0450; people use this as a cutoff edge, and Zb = 4364.60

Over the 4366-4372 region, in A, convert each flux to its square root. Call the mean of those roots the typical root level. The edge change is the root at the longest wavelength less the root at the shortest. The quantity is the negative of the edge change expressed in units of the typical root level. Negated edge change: 0.08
